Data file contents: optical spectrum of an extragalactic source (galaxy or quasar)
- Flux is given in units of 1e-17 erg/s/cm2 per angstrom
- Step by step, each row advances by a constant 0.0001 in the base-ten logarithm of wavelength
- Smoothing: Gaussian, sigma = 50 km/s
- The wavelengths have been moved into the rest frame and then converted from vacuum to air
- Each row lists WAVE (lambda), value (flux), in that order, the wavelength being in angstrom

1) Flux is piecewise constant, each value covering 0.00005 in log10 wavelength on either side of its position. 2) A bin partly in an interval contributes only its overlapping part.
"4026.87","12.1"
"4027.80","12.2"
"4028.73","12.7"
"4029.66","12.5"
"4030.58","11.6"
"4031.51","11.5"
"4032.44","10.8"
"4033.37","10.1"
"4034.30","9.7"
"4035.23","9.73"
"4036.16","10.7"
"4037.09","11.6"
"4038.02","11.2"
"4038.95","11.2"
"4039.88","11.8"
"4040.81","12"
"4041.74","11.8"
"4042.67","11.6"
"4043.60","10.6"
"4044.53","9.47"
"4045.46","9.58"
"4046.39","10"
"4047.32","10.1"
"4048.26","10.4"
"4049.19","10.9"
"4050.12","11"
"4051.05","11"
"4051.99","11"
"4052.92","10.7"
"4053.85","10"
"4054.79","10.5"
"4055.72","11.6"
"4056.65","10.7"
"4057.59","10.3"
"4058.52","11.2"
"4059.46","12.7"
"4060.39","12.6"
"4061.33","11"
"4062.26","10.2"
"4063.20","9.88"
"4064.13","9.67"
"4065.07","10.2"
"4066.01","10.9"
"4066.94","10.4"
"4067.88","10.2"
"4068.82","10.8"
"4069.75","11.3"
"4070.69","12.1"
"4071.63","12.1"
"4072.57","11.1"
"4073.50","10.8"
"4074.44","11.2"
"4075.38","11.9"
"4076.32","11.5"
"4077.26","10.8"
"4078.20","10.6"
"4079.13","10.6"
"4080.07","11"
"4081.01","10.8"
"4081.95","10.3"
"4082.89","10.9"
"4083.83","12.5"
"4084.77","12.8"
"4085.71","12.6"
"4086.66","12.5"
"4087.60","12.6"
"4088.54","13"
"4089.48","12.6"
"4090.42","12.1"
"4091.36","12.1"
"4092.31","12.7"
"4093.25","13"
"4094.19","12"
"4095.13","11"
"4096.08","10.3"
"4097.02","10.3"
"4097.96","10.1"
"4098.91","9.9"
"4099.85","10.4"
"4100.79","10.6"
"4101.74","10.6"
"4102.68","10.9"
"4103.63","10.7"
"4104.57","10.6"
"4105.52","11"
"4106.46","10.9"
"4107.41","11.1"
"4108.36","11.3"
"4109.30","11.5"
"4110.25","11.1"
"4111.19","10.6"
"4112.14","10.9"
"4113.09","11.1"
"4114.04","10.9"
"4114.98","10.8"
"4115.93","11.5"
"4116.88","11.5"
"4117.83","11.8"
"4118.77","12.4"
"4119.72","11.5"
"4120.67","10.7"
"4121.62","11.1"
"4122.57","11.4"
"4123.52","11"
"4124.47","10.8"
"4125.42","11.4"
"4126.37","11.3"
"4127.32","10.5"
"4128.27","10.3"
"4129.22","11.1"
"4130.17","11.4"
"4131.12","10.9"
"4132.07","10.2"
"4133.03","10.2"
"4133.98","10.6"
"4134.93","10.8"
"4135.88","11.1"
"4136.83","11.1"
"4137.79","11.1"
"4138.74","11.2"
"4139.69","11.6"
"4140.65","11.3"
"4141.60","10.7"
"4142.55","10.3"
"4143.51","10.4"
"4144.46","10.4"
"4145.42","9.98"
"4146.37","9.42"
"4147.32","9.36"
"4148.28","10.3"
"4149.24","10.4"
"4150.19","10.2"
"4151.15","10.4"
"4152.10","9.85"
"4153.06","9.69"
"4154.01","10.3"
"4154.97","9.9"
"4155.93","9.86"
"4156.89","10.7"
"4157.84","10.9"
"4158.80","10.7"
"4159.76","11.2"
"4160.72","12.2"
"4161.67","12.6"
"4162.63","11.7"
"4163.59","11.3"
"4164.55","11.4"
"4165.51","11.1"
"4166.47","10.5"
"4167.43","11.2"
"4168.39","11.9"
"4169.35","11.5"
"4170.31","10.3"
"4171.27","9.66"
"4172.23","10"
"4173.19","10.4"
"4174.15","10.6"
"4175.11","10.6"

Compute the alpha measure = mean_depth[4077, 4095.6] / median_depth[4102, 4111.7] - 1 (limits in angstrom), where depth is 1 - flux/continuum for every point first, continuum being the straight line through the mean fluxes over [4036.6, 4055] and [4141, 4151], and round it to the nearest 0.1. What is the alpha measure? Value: 1.4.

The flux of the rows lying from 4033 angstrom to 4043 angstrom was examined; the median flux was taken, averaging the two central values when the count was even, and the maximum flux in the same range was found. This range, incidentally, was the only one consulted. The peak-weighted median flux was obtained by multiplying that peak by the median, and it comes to 134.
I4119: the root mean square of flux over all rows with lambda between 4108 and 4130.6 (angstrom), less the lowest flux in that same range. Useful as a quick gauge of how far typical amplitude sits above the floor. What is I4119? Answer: 0.87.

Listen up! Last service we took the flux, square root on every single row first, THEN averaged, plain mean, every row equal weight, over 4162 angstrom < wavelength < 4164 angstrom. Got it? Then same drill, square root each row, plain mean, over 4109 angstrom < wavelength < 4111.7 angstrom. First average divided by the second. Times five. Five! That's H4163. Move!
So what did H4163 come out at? 5.1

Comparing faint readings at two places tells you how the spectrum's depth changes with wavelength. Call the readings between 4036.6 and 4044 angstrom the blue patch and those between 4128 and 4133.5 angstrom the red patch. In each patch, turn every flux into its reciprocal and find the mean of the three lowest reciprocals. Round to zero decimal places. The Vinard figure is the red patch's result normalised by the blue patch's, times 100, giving 107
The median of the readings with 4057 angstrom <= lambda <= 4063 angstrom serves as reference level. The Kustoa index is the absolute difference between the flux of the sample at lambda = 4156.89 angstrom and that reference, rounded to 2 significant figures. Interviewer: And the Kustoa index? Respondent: 0.40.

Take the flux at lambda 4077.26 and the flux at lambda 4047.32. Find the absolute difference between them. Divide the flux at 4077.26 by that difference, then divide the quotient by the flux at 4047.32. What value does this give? 1.5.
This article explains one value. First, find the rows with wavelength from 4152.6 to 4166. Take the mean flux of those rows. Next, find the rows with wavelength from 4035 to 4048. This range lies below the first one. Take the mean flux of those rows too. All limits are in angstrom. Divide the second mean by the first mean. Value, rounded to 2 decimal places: 0.99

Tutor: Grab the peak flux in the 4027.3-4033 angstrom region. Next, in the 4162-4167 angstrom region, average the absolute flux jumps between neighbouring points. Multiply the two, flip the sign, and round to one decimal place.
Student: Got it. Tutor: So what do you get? -4.4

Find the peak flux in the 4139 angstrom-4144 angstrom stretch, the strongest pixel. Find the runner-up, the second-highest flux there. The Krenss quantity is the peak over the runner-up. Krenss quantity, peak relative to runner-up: 1.03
